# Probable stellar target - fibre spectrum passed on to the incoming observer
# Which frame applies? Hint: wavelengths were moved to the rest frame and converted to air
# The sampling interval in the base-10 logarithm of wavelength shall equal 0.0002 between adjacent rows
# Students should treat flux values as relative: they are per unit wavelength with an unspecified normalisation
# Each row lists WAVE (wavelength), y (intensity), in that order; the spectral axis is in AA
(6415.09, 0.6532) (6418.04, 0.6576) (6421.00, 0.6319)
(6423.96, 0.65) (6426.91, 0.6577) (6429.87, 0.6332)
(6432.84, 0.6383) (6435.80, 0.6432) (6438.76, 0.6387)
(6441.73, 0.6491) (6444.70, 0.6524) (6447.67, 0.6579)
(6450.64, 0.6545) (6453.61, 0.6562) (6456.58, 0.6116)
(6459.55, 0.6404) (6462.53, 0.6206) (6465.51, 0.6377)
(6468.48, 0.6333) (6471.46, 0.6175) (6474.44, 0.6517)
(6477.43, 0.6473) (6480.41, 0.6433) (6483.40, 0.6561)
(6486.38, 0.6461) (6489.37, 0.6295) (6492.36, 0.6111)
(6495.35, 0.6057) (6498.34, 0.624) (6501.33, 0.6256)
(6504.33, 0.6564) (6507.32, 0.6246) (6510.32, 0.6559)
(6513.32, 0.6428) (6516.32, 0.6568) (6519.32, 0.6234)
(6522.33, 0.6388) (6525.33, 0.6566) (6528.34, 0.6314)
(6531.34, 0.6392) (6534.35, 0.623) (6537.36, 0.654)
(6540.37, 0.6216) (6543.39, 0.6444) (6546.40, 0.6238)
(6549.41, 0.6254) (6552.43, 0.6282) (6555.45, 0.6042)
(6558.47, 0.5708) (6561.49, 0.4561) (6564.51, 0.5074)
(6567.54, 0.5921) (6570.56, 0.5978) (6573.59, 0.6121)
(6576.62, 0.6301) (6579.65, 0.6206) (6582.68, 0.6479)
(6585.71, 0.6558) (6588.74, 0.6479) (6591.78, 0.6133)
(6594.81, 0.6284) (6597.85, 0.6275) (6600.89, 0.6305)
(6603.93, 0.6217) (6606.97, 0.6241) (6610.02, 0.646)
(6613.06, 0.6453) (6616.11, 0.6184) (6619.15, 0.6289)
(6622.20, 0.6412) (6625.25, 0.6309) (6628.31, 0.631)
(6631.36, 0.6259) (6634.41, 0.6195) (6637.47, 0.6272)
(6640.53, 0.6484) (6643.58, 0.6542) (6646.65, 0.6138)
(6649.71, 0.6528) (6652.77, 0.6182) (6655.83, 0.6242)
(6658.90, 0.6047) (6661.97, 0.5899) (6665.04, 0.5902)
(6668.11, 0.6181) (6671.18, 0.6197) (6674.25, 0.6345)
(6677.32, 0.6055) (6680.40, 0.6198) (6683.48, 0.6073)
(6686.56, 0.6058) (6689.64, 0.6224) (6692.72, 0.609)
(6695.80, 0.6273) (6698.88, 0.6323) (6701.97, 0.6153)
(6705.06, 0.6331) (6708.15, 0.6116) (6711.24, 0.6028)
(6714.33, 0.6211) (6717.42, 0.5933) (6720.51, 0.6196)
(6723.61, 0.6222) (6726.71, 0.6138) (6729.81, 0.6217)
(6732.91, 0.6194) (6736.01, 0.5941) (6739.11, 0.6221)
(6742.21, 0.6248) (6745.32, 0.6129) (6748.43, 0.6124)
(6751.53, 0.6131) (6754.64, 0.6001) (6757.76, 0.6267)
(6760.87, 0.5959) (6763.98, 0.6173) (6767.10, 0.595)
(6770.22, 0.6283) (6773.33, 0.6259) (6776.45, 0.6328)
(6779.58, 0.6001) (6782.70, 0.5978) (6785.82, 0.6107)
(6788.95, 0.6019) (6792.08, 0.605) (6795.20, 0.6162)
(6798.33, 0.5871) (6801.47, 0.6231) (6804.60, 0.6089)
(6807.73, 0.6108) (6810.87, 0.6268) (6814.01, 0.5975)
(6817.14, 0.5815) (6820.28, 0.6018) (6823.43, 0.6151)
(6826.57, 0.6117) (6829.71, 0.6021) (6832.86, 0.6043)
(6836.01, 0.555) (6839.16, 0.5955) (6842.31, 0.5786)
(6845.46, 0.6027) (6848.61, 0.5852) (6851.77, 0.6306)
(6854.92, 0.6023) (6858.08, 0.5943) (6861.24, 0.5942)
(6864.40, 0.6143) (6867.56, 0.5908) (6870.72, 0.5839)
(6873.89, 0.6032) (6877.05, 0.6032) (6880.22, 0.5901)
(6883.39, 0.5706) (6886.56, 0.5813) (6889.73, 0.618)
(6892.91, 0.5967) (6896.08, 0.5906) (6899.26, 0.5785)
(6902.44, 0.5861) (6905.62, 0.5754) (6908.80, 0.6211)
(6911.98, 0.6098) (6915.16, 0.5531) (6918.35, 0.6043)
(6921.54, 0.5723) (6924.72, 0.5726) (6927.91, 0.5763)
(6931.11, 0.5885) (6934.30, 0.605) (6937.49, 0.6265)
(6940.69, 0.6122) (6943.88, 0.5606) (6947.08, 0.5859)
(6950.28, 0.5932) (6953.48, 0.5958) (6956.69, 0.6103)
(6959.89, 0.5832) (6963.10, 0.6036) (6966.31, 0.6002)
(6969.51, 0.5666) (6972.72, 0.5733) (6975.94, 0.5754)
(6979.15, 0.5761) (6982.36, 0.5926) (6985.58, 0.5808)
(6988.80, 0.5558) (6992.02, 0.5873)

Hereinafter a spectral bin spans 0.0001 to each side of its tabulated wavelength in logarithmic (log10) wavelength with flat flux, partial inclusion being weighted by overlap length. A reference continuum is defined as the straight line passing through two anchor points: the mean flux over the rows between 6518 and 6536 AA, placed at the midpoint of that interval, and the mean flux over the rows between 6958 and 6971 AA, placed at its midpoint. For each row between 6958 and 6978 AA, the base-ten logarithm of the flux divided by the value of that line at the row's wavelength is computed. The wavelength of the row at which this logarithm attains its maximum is 6963.10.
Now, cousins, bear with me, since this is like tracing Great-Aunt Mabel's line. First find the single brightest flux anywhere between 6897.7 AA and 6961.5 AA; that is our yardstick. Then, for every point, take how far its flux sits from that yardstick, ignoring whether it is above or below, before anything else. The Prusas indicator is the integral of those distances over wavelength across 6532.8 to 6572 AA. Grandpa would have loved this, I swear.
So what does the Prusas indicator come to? 1.48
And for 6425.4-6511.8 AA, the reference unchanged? 1.47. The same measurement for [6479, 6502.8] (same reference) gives 0.32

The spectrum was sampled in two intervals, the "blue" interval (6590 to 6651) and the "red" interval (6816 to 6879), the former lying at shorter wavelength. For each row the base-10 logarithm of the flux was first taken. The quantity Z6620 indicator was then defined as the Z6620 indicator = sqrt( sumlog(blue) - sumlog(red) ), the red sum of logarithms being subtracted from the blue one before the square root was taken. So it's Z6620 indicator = 0.69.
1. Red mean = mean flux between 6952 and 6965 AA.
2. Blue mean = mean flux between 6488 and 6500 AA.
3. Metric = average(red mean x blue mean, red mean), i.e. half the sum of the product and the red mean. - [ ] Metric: 0.484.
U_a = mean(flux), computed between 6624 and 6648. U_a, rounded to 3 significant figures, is 0.631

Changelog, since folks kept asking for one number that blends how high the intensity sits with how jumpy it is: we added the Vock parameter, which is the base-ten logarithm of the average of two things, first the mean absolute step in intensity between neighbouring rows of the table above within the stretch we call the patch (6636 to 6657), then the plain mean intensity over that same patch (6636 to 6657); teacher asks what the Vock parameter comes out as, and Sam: -0.482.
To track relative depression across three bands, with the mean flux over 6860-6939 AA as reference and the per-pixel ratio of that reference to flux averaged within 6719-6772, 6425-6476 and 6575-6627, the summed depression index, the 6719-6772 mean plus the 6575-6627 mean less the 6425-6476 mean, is 0.98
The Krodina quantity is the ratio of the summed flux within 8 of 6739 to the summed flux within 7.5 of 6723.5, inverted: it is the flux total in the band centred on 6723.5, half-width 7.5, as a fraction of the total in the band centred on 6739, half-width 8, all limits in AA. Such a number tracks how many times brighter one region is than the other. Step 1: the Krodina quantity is 1.00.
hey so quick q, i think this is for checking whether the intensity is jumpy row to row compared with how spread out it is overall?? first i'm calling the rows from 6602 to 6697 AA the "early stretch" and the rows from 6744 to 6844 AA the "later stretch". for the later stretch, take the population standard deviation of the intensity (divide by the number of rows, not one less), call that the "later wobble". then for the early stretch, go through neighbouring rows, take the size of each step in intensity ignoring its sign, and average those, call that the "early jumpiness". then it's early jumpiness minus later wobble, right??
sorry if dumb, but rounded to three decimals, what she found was -0.001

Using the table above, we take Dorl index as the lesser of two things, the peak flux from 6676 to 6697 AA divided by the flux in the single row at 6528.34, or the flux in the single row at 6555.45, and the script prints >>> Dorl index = 0.60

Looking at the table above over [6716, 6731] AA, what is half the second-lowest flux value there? 0.307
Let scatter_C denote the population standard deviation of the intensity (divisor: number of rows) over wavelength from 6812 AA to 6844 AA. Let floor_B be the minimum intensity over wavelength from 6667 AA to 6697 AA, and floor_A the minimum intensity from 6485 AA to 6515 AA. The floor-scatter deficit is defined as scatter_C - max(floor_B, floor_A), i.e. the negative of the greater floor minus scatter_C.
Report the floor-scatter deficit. -0.589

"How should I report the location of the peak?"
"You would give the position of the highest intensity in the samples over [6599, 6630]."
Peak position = 6610.02 AA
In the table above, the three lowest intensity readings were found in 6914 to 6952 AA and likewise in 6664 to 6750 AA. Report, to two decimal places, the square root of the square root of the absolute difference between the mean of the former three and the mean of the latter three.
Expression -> 0.42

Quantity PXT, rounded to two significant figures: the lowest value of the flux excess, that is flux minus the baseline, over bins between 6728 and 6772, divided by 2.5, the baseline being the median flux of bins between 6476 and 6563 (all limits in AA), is -0.014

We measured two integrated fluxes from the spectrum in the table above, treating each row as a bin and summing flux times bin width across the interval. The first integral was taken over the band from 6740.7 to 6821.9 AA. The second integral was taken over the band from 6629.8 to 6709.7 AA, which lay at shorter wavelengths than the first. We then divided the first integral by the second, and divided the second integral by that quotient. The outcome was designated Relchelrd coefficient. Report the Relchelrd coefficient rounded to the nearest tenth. 49.6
